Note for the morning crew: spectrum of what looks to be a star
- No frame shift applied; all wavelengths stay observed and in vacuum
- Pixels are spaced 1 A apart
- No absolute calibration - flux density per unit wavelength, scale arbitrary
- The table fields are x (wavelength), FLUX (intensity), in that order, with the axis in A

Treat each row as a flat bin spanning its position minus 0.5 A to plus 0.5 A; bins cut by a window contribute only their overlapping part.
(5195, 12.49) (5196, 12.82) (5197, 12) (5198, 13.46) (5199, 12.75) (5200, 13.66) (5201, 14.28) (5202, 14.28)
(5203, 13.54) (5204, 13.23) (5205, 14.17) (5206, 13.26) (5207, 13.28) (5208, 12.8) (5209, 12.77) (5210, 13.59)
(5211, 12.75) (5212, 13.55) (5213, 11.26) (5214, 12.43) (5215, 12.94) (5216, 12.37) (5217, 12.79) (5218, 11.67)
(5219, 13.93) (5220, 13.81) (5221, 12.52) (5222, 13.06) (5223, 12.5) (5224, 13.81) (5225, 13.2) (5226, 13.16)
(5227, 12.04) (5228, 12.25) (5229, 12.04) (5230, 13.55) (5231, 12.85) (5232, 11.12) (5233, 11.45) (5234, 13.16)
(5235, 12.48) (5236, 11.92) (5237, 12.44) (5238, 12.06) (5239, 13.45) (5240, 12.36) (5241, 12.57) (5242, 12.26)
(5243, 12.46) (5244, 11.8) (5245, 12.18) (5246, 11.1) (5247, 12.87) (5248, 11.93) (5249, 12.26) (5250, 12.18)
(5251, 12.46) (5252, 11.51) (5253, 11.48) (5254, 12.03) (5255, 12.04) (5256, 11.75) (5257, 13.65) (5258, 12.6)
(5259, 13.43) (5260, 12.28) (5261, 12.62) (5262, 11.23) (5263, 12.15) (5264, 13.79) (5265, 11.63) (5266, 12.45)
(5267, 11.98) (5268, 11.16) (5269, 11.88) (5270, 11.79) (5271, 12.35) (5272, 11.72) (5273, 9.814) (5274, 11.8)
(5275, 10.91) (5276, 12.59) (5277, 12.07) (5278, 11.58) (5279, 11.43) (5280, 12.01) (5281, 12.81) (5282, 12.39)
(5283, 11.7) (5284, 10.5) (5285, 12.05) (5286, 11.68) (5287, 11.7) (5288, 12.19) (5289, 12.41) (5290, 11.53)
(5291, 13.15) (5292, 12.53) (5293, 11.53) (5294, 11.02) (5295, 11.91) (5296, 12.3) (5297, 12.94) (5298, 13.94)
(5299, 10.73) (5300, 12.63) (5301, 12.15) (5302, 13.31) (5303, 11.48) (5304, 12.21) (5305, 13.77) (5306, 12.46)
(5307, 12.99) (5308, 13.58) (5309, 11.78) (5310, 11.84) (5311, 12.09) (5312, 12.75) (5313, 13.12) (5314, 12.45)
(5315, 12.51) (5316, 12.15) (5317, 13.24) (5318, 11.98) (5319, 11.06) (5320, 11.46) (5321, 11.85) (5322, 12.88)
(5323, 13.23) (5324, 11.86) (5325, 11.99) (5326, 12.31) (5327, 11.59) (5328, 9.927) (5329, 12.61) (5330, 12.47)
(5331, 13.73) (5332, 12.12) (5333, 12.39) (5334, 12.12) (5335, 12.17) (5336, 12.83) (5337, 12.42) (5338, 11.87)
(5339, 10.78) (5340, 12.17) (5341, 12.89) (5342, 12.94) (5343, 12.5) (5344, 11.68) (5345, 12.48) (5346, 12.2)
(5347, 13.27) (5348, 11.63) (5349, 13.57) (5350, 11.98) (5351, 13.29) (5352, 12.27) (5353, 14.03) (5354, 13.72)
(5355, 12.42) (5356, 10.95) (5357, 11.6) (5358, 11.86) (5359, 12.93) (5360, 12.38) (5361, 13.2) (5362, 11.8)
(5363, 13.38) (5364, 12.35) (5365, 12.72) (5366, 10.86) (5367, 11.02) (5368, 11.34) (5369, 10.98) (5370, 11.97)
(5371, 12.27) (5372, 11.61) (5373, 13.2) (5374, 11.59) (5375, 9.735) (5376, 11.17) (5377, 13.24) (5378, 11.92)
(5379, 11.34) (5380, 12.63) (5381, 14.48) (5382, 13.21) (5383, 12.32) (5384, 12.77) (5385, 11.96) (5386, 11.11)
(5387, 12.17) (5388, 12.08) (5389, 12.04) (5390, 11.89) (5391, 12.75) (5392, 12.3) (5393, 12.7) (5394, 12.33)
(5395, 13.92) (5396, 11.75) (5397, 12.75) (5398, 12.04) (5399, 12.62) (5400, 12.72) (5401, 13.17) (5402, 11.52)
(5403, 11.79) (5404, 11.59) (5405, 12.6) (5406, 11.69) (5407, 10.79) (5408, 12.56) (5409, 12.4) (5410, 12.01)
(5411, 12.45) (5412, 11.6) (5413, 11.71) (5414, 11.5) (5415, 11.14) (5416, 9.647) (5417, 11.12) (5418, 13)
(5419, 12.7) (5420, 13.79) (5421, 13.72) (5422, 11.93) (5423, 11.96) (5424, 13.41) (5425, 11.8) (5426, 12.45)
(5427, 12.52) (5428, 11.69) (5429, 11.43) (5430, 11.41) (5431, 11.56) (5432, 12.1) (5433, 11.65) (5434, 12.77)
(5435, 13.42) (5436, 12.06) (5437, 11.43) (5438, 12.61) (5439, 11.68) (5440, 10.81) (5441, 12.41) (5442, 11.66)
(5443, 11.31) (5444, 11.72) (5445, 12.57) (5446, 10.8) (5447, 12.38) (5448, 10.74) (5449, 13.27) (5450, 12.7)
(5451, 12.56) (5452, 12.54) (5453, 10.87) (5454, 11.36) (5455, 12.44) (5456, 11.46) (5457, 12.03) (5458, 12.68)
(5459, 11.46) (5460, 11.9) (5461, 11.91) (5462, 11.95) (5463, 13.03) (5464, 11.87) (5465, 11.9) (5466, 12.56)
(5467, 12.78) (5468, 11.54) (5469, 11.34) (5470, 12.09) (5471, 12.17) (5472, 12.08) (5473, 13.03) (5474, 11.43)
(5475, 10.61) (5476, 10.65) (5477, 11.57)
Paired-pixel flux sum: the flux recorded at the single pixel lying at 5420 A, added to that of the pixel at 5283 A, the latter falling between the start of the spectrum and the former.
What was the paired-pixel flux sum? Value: 25.5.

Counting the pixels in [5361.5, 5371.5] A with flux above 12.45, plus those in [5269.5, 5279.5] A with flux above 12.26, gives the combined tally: 4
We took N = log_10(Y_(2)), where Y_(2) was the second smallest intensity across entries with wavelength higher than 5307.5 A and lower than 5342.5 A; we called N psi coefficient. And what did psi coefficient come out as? 1.03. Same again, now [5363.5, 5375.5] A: 1.04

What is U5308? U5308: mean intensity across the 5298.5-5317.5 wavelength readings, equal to 12.5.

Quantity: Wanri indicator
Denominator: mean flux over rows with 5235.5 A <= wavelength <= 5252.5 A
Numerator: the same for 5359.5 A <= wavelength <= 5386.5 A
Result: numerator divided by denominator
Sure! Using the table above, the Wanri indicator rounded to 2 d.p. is 0.99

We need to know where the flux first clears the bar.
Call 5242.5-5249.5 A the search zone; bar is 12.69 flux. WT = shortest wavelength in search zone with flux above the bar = 5247 A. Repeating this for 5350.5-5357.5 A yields 5351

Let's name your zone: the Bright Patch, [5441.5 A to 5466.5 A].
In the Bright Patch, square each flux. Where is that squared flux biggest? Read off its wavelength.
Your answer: 5449 A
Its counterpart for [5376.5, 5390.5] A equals 5381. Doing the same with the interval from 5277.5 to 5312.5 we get 5298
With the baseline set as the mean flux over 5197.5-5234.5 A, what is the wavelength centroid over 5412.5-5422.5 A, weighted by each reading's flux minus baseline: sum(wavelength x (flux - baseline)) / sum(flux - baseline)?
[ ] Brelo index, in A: 5415.2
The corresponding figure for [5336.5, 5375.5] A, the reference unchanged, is 5359.7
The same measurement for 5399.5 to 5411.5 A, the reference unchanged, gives 5405.8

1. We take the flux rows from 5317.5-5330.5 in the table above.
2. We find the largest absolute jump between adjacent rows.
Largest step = 2.68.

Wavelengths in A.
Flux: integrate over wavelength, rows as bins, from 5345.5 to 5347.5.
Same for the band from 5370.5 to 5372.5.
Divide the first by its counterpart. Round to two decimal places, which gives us 1.07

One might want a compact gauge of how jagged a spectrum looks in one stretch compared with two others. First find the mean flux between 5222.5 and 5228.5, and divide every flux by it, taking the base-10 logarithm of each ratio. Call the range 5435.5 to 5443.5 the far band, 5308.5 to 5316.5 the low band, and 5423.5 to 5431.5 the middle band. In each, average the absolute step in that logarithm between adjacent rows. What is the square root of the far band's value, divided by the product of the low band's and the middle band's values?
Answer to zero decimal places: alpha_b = 833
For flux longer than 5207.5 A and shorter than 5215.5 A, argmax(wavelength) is 5210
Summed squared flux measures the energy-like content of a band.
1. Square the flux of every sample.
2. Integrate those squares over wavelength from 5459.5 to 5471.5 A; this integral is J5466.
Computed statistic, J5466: 1756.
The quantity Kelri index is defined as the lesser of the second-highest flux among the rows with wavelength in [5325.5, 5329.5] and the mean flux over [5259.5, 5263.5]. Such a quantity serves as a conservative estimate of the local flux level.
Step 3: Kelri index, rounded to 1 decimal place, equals 12.1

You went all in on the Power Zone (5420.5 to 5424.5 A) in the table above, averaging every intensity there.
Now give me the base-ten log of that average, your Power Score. 1.11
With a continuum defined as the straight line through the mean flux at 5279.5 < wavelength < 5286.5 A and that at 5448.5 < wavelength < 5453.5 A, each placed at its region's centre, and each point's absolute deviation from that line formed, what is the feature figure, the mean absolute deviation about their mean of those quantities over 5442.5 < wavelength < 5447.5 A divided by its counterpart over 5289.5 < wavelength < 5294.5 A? 1.7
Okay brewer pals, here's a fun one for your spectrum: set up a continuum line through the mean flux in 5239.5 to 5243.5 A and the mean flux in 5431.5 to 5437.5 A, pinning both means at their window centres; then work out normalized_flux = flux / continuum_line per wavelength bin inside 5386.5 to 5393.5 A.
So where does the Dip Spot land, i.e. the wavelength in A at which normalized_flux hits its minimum 5390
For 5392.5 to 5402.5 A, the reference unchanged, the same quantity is 5402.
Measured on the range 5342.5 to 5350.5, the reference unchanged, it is 5348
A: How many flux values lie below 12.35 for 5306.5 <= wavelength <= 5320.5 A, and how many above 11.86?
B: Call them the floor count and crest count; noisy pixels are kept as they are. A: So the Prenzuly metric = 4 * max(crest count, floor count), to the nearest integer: 40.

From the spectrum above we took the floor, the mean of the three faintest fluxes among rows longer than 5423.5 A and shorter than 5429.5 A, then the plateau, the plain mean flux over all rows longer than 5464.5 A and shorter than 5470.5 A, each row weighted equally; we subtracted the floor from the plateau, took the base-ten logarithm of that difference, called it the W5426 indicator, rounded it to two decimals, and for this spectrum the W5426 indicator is -0.40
